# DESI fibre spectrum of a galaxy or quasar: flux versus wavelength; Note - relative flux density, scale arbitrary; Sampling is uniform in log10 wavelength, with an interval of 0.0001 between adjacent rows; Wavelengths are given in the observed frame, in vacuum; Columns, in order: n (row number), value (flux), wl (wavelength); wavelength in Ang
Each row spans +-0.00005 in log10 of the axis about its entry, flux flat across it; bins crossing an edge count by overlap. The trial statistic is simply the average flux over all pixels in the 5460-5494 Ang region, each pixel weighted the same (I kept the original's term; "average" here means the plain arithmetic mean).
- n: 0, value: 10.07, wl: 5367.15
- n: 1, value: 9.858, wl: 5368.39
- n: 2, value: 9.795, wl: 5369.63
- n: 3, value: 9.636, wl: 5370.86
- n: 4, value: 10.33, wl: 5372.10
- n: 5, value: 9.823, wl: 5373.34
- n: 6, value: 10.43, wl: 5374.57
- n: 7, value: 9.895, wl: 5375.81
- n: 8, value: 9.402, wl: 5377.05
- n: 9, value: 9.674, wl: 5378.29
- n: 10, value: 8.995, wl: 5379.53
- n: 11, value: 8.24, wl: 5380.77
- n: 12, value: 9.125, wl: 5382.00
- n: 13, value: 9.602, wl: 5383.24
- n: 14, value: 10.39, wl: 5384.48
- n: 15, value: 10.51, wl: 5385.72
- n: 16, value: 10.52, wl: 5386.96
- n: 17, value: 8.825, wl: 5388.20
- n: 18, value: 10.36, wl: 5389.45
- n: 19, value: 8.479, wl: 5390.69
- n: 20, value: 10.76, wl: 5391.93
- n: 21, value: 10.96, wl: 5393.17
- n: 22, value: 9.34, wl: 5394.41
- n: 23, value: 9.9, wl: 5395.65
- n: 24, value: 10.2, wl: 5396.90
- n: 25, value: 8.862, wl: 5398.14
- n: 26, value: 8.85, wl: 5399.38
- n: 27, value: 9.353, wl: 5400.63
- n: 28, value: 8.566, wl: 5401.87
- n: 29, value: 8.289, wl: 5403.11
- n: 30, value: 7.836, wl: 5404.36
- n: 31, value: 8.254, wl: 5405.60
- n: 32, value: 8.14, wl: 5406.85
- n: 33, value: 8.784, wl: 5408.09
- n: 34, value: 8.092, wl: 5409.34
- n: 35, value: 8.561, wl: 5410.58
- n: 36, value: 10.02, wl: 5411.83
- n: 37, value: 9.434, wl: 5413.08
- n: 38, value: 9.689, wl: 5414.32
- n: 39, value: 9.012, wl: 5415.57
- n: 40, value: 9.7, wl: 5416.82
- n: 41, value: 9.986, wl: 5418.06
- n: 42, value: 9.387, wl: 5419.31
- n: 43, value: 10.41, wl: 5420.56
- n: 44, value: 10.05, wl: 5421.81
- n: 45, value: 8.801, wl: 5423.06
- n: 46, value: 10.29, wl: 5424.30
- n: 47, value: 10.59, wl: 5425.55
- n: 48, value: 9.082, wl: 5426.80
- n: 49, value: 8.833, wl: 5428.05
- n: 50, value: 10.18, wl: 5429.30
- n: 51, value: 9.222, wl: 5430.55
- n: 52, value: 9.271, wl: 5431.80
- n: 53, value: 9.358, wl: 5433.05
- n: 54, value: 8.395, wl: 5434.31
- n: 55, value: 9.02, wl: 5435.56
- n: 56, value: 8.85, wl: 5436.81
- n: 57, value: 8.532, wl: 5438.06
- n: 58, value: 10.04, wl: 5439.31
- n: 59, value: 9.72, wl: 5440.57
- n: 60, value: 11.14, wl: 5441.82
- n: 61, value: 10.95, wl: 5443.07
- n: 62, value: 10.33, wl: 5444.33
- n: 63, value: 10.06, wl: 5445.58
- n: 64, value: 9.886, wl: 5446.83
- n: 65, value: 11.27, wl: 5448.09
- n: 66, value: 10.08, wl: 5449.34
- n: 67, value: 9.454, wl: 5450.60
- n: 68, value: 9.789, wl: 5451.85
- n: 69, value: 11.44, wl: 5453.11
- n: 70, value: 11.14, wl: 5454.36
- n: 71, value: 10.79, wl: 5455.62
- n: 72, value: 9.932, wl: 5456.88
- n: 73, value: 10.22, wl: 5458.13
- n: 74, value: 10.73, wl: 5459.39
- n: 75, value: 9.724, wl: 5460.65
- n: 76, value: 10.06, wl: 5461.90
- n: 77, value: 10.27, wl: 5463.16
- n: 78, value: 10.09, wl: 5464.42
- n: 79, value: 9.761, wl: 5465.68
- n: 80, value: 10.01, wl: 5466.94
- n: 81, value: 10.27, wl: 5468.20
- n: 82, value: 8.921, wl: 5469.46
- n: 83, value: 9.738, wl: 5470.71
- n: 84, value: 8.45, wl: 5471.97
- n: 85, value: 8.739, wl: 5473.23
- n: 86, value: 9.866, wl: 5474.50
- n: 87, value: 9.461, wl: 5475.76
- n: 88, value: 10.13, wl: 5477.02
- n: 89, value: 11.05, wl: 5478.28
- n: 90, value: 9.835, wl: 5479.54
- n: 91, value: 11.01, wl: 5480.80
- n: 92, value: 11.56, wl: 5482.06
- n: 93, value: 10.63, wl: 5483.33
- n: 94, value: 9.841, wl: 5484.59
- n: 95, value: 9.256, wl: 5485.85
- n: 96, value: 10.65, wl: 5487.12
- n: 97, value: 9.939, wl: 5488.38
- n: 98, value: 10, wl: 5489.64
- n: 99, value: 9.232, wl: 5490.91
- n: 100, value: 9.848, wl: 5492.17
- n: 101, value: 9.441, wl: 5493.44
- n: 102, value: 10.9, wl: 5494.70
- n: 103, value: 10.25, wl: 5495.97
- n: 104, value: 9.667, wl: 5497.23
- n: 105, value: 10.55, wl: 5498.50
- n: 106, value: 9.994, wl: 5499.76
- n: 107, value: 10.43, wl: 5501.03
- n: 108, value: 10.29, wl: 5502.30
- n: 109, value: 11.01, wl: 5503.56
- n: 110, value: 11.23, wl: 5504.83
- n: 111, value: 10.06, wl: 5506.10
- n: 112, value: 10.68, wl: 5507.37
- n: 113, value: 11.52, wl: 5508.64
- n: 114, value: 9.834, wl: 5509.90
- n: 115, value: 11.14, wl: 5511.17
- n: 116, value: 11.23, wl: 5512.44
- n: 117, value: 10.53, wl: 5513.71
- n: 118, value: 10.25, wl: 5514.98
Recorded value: 9.9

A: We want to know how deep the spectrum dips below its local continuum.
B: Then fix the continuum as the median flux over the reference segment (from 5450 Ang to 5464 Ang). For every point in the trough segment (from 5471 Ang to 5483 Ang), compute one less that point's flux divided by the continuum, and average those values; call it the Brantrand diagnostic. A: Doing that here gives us 0.020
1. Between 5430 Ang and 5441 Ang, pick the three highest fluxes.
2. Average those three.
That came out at 9.7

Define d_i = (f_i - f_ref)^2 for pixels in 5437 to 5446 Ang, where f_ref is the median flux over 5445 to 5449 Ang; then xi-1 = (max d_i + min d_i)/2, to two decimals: 1.17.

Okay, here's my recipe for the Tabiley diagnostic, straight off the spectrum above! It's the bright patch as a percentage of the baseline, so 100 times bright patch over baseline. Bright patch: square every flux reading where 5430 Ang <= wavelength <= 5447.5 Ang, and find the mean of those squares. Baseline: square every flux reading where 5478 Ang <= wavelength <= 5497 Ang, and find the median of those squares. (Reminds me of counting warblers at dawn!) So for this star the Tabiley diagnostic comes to 93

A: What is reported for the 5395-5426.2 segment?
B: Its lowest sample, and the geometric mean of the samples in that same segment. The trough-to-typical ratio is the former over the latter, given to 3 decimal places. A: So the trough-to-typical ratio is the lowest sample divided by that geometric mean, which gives 0.851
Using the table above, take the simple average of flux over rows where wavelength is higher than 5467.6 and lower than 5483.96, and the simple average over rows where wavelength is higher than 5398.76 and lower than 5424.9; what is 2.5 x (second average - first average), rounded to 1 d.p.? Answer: -2.1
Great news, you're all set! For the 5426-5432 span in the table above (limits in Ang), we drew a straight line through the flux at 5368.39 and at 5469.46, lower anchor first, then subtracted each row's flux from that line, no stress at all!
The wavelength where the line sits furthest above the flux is 5428.05 Ang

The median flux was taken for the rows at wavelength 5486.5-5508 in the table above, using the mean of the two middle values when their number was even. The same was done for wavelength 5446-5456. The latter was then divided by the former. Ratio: 1.02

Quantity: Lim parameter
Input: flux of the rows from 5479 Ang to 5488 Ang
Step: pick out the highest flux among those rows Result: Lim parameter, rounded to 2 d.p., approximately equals 11.56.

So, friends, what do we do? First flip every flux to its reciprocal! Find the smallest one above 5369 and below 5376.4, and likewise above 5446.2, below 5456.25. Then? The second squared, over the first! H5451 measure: 0.080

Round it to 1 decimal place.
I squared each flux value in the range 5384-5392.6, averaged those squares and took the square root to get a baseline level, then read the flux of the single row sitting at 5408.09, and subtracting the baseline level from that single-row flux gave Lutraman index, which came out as -1.2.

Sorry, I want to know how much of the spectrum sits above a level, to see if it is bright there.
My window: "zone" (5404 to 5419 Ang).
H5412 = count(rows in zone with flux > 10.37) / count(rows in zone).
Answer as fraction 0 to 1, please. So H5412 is 0.00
